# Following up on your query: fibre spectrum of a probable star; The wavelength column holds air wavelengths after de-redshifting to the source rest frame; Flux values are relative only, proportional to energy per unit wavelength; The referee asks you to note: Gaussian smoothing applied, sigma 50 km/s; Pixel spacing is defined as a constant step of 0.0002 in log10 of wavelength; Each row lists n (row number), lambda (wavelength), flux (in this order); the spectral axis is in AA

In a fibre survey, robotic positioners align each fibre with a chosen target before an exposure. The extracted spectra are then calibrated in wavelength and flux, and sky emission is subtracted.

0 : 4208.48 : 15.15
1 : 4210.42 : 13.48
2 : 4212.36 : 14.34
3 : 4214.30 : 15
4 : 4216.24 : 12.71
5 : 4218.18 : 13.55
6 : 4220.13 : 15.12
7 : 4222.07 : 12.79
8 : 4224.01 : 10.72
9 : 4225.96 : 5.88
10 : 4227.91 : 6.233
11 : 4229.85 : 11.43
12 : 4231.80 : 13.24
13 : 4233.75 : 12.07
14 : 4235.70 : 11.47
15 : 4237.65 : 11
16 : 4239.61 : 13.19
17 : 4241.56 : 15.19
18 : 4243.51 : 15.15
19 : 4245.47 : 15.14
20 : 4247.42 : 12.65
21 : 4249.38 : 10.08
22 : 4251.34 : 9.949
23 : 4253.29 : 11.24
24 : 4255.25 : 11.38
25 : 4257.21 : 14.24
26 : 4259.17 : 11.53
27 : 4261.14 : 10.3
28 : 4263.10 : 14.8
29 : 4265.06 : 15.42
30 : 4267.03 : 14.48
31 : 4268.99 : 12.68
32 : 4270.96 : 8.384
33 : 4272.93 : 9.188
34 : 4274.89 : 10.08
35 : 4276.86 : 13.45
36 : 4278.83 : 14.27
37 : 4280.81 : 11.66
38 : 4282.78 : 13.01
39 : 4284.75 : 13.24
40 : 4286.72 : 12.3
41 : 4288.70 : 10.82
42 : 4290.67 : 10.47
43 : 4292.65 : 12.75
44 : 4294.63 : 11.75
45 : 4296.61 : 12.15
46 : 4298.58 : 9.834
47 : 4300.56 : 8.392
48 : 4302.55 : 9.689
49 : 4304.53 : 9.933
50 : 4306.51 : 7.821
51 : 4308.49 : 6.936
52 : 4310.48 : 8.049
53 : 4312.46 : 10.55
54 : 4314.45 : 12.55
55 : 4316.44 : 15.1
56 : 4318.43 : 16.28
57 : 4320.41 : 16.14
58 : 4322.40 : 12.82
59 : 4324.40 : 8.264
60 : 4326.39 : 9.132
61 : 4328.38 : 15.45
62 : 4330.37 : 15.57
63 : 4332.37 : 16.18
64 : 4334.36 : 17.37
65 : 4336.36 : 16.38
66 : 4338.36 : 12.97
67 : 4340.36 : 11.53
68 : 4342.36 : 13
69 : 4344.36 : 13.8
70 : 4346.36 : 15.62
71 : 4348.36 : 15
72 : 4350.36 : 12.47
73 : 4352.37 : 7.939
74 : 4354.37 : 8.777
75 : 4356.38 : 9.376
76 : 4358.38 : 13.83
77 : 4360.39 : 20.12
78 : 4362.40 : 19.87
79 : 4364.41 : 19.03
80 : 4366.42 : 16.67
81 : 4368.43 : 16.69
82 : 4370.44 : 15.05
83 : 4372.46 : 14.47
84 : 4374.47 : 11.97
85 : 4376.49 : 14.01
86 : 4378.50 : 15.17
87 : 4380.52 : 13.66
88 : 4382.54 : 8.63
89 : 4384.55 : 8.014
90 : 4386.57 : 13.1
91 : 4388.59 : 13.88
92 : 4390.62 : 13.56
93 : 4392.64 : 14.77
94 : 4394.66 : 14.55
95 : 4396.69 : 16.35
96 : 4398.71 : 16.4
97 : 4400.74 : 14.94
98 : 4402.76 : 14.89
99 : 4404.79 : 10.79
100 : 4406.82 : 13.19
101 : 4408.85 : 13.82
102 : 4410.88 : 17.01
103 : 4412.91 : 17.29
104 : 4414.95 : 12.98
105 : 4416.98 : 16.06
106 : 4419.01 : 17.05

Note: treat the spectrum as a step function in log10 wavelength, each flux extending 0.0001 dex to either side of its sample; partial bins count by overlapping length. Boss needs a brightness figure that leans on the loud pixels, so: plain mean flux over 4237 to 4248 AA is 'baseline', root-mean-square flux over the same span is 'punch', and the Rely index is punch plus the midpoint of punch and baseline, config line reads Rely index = 27.6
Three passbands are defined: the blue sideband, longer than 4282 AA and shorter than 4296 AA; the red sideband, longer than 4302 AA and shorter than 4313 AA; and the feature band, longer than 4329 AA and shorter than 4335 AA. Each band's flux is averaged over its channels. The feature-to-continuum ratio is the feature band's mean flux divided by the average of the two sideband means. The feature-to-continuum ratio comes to 1.57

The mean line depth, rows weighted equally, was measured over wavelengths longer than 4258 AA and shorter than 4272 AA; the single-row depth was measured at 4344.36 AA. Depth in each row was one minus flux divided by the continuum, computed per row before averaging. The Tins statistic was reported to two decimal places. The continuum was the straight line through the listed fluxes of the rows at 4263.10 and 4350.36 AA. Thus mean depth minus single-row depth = 0.24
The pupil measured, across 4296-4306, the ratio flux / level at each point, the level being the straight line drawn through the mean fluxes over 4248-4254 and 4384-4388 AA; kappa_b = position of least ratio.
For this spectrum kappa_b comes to 4300.56 AA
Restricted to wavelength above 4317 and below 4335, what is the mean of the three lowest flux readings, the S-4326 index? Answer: 10.1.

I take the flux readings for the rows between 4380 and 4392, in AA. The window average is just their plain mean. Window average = 11.8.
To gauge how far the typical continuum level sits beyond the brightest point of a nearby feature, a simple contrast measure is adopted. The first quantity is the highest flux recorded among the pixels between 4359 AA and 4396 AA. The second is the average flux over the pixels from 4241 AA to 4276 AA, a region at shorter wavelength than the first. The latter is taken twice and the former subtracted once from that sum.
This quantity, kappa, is 4.5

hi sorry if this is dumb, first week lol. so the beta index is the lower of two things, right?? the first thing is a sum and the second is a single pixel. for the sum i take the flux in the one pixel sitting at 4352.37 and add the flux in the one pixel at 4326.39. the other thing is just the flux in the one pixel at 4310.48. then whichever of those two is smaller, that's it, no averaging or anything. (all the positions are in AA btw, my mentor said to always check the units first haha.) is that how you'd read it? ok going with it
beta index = 8.0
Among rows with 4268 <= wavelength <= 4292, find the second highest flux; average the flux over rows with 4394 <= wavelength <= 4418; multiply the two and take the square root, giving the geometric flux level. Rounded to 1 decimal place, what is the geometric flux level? 14.1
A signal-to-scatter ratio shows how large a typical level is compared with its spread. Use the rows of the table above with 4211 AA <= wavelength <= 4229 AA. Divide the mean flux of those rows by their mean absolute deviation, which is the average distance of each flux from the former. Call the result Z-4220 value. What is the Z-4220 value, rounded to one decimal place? 4.2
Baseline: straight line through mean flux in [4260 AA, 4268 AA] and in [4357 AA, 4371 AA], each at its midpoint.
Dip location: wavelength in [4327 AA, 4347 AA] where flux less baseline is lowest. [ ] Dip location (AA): 4340.36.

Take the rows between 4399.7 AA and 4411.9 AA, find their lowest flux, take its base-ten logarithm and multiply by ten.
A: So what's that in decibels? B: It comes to 10.3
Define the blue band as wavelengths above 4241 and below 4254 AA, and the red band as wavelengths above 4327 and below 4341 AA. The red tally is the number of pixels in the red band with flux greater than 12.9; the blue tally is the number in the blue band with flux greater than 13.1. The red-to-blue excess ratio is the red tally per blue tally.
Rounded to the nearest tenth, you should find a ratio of 2.0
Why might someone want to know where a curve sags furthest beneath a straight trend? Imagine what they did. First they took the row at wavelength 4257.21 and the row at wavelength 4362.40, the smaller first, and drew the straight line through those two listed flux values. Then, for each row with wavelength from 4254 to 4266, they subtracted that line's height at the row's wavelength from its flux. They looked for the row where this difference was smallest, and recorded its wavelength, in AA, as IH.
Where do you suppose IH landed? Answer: 4261.14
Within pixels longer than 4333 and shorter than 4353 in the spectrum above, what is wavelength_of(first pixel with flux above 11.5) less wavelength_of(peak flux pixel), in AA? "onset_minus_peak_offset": 0.0 AA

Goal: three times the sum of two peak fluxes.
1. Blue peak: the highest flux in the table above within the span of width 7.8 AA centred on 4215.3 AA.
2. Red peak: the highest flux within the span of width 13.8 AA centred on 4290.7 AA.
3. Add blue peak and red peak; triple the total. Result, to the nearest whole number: 85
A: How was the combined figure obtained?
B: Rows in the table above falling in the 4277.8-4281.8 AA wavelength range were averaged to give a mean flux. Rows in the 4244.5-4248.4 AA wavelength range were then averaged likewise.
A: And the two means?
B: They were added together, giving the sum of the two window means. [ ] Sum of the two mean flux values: 26.9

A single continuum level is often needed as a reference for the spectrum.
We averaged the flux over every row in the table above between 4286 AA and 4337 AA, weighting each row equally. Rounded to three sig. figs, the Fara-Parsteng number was 12.0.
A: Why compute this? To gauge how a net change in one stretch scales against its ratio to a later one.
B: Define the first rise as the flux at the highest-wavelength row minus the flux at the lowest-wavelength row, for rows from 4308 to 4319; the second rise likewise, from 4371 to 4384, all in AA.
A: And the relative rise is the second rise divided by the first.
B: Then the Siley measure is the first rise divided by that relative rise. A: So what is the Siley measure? -15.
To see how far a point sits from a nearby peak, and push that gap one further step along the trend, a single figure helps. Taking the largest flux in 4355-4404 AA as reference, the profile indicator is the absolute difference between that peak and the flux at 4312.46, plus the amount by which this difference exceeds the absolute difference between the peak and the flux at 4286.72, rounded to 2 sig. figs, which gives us 11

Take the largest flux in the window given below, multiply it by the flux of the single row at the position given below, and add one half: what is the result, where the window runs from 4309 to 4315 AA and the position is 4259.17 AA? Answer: 145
